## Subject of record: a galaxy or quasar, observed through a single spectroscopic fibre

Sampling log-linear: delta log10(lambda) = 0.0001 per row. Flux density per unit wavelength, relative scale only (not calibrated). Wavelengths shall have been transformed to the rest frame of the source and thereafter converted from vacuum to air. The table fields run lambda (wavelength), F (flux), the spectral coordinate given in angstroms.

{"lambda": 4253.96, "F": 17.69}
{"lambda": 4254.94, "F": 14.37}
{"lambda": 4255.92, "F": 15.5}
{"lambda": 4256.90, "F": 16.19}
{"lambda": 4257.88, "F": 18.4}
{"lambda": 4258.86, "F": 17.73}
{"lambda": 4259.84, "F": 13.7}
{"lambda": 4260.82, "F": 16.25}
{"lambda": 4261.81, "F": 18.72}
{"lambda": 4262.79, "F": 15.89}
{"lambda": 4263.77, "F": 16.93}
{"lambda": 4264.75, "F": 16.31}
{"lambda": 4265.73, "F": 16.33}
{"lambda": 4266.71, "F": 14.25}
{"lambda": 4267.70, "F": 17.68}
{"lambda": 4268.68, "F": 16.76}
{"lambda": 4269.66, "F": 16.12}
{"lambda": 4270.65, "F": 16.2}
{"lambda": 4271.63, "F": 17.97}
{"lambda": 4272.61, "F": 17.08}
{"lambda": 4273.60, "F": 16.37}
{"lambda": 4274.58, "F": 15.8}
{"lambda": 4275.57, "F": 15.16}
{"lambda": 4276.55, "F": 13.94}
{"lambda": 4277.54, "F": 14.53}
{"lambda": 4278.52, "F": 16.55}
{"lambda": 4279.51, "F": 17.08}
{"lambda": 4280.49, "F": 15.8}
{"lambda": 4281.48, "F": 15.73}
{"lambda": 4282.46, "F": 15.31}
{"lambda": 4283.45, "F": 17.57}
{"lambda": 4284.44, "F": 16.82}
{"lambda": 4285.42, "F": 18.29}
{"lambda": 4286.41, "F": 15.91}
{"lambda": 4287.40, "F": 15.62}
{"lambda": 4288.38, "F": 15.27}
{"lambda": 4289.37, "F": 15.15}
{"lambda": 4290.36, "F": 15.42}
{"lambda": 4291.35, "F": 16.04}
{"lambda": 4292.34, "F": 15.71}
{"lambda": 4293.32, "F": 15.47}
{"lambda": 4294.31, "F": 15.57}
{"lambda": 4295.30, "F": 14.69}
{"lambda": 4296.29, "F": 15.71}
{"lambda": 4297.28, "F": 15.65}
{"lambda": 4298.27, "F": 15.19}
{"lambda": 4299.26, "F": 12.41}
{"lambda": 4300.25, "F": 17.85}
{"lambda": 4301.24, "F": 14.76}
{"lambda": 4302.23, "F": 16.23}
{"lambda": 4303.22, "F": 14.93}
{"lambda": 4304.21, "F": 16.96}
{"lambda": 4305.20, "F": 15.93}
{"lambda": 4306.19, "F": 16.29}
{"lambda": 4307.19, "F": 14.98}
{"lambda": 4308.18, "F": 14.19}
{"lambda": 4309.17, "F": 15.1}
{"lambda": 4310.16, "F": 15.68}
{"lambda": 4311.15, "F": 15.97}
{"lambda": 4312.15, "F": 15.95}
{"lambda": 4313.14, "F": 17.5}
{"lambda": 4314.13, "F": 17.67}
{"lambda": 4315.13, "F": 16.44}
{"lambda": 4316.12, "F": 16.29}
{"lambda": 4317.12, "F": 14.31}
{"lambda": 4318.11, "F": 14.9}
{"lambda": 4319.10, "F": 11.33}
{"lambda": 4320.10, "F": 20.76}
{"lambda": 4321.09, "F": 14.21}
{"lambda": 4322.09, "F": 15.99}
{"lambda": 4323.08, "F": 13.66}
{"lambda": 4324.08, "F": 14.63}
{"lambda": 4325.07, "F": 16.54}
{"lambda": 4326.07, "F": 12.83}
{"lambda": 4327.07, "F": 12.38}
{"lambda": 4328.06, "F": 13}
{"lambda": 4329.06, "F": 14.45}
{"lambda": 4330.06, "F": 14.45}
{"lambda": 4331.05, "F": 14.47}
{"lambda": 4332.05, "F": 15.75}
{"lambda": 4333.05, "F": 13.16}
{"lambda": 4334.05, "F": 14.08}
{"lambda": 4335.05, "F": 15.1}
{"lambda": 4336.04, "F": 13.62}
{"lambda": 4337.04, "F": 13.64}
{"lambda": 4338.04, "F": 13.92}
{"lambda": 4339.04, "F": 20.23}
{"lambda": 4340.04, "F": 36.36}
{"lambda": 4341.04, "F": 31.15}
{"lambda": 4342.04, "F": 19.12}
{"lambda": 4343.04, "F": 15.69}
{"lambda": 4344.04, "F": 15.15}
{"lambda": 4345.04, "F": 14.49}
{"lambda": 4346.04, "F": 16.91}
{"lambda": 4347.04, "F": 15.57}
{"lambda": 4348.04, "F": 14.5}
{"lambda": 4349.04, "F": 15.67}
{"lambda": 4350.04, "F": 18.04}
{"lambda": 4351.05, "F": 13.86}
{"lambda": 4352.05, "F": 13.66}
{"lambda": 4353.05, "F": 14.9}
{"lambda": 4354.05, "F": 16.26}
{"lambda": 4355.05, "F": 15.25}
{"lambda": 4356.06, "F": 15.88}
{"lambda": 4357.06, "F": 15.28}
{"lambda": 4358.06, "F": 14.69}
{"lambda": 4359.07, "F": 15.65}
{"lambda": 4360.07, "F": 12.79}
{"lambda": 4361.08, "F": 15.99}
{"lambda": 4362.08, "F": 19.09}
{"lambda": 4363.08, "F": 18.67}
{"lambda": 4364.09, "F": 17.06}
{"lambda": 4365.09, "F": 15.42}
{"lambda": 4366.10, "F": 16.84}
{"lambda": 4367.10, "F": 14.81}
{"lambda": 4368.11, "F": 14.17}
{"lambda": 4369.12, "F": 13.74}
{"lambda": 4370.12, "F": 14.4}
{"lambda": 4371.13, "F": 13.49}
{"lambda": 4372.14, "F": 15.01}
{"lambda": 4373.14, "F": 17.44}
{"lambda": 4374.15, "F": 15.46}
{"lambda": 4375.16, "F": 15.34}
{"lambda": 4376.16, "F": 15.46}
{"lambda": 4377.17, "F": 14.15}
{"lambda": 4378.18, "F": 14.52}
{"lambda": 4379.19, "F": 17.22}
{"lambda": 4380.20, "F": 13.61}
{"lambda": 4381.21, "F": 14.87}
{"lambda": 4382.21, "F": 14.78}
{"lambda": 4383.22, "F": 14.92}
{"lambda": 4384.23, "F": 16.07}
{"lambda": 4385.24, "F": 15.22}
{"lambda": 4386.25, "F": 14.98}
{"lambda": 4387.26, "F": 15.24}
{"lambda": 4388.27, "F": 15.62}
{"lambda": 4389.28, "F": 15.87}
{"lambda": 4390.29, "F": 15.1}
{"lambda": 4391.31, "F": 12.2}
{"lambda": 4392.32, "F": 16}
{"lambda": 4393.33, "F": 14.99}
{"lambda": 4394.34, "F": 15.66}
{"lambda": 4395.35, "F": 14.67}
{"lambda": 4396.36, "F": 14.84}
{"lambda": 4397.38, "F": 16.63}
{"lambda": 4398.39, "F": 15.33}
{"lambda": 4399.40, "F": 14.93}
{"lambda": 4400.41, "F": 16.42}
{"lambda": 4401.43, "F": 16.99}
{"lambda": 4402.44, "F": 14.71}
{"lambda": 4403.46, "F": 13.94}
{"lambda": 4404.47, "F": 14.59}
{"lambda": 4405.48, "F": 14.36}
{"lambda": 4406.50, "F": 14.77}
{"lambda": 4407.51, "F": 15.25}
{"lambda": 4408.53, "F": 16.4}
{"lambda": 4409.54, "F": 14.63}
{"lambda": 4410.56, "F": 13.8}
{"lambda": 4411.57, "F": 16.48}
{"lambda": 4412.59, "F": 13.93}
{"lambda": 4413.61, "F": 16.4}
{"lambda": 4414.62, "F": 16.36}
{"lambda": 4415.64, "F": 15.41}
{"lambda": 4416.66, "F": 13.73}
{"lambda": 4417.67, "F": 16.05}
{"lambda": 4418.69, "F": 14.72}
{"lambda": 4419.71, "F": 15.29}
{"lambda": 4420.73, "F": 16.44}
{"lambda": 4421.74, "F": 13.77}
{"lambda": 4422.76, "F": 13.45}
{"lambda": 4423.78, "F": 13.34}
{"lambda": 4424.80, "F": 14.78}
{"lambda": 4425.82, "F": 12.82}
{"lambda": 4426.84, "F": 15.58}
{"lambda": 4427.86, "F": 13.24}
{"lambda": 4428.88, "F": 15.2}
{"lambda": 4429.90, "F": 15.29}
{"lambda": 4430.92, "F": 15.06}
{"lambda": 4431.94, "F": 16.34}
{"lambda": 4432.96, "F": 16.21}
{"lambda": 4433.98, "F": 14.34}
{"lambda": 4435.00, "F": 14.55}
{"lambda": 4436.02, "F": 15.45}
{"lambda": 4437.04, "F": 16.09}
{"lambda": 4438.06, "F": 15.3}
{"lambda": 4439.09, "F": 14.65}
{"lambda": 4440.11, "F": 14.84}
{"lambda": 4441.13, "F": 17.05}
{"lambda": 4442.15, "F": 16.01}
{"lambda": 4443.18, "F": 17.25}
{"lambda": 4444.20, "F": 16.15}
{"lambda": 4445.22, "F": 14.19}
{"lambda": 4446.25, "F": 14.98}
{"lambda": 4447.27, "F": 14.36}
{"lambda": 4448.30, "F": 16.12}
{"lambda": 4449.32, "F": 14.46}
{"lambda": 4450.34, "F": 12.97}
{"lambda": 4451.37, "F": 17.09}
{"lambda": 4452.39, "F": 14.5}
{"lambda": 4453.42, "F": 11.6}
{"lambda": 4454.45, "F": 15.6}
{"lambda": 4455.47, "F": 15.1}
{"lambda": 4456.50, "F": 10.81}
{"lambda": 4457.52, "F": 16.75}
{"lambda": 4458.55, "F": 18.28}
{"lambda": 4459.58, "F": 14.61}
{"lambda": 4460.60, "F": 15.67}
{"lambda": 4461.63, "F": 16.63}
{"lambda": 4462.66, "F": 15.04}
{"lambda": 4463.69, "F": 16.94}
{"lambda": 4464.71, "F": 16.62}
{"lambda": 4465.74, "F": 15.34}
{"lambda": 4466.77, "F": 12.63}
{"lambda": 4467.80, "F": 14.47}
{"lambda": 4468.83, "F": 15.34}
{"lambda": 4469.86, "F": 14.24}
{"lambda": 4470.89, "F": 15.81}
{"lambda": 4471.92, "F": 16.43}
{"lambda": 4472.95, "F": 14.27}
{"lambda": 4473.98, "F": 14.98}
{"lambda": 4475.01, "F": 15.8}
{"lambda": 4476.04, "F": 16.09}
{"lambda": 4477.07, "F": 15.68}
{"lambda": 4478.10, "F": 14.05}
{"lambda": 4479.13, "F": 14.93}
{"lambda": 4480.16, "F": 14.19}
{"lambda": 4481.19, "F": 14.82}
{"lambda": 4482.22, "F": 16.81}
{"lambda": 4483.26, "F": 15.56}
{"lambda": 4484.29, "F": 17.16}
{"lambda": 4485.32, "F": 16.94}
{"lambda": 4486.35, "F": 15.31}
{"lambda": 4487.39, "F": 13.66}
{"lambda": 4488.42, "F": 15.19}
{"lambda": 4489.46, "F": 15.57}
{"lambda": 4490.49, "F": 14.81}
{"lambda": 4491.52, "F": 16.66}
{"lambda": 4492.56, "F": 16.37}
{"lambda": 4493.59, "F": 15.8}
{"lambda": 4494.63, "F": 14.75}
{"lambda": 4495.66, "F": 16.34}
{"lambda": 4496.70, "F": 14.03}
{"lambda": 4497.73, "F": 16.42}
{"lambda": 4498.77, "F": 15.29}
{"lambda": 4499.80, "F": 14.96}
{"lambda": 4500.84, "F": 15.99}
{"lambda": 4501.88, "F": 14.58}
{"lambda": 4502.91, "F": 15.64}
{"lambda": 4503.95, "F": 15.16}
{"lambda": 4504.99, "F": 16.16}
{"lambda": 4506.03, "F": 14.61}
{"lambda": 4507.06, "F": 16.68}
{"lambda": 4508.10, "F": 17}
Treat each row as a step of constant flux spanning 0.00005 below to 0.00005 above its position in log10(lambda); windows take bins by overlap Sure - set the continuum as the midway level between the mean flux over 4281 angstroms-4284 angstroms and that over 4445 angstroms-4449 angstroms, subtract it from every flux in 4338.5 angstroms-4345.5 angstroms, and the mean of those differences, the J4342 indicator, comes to 6.2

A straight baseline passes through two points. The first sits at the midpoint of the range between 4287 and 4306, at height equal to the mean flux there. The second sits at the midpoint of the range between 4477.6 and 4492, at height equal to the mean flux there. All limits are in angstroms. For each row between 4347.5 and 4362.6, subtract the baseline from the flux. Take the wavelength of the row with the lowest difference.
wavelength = 4360.07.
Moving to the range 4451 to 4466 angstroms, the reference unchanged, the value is 4456.50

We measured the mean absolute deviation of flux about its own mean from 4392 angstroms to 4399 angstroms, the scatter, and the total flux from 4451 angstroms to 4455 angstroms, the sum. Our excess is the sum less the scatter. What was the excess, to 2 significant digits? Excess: 58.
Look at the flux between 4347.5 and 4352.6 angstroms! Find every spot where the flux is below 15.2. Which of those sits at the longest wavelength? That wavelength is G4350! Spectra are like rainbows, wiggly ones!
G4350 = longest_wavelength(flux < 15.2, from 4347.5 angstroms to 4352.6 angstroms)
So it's 4352.05 angstroms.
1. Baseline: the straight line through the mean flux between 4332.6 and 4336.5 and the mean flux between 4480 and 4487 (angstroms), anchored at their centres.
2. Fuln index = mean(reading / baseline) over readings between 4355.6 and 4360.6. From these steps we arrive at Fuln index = 1.04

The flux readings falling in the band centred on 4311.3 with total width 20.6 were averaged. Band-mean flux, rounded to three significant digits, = 15.7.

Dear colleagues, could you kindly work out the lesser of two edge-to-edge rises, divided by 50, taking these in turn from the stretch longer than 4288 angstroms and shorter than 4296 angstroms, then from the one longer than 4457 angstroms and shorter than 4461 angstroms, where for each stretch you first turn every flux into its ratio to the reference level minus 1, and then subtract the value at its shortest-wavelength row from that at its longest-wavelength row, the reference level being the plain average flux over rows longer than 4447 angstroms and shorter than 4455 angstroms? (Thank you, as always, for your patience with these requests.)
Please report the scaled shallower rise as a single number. -0.0015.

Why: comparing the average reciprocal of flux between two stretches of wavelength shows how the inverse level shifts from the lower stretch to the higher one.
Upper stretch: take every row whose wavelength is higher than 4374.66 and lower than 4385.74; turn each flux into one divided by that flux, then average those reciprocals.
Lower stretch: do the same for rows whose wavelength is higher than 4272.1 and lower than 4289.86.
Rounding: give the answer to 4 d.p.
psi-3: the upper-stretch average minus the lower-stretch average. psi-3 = 0.0037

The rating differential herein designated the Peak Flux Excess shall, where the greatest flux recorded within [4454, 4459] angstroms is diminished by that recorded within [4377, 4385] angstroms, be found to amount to 1.1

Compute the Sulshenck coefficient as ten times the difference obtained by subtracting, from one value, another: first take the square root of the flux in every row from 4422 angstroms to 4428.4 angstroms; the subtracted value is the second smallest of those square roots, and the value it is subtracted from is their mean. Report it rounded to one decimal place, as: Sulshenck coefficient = 0.8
